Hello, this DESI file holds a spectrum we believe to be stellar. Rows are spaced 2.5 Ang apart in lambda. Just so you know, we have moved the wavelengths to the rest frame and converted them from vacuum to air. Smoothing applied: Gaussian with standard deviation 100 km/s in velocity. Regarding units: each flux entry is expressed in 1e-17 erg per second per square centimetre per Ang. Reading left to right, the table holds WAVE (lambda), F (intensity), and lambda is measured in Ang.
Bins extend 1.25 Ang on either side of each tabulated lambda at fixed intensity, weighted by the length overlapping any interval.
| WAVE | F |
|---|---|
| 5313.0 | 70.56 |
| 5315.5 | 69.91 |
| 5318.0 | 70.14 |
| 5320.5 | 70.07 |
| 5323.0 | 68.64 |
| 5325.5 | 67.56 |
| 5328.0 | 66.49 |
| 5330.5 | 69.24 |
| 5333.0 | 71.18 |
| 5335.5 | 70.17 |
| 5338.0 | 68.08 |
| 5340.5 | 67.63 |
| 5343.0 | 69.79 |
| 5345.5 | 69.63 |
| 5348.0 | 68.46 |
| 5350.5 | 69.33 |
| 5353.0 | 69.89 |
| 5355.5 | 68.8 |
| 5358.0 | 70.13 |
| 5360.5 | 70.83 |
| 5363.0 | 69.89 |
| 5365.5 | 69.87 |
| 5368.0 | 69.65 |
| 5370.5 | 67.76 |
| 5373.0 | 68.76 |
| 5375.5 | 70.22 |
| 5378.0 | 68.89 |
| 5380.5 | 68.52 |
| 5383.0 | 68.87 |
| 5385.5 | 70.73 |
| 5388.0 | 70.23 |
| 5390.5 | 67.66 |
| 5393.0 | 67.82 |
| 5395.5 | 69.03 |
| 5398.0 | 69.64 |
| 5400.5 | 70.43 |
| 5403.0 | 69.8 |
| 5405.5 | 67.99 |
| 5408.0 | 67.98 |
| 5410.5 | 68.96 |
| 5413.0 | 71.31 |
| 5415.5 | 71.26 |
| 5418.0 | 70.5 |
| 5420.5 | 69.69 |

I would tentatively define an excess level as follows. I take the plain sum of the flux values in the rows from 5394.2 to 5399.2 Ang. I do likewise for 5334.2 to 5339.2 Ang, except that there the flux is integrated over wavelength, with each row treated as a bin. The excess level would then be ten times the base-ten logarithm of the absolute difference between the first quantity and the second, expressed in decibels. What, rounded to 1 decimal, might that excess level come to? 23.2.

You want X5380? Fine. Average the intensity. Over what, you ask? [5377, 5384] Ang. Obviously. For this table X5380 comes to 68.8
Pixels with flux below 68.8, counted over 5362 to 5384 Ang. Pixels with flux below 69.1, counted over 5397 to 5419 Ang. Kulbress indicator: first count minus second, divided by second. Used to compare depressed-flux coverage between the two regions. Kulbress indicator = 0.0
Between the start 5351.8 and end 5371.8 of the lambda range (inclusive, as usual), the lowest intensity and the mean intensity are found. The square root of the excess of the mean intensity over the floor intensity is 1.36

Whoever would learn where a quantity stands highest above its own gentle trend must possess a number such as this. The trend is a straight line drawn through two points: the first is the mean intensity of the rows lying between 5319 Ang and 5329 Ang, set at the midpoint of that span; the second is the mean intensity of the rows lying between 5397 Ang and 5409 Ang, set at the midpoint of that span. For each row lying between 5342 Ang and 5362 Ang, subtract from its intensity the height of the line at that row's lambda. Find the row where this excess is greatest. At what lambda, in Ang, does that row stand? 5360.5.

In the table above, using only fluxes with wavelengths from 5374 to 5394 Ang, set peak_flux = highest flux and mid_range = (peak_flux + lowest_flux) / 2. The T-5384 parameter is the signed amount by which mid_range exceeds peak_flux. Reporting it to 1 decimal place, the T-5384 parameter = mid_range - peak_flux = -1.5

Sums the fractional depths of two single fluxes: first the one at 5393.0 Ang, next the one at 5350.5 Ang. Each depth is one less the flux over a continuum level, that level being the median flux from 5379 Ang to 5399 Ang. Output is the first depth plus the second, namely 0.011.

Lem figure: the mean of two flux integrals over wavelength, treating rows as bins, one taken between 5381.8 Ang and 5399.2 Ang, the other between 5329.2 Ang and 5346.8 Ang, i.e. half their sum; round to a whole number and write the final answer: 1212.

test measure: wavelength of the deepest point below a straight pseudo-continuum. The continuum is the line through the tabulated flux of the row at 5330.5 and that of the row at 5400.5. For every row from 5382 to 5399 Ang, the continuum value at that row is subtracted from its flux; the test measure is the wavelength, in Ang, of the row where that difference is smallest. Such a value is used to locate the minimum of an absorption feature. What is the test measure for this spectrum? 5390.5 Ang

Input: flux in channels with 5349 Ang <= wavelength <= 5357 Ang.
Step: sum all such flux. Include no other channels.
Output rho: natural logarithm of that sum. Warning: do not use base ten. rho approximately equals 5.34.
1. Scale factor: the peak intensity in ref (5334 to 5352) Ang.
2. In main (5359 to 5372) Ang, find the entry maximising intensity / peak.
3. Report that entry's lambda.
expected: 5360.5 Ang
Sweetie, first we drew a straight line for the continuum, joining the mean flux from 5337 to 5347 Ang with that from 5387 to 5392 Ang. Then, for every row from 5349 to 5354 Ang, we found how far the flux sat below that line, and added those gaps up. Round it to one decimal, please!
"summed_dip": -1.6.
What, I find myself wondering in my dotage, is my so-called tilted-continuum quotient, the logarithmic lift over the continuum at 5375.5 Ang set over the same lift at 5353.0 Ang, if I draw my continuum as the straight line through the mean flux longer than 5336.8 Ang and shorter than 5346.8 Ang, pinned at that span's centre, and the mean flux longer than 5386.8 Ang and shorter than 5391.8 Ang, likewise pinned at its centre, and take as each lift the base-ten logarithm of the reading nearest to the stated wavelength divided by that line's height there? 1.2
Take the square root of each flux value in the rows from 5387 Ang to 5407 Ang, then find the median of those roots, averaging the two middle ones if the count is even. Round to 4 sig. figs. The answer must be 8.327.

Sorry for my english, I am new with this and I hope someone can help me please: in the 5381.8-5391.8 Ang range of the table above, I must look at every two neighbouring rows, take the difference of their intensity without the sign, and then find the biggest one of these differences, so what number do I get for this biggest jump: 2.6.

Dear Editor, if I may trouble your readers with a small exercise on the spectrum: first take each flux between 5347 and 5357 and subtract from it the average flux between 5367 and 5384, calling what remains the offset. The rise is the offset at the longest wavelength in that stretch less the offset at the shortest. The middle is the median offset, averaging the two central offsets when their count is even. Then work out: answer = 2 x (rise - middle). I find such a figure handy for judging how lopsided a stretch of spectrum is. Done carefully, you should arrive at 0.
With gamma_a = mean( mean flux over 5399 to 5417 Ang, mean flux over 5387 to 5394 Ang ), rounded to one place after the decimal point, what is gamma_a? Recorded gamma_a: 69.1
